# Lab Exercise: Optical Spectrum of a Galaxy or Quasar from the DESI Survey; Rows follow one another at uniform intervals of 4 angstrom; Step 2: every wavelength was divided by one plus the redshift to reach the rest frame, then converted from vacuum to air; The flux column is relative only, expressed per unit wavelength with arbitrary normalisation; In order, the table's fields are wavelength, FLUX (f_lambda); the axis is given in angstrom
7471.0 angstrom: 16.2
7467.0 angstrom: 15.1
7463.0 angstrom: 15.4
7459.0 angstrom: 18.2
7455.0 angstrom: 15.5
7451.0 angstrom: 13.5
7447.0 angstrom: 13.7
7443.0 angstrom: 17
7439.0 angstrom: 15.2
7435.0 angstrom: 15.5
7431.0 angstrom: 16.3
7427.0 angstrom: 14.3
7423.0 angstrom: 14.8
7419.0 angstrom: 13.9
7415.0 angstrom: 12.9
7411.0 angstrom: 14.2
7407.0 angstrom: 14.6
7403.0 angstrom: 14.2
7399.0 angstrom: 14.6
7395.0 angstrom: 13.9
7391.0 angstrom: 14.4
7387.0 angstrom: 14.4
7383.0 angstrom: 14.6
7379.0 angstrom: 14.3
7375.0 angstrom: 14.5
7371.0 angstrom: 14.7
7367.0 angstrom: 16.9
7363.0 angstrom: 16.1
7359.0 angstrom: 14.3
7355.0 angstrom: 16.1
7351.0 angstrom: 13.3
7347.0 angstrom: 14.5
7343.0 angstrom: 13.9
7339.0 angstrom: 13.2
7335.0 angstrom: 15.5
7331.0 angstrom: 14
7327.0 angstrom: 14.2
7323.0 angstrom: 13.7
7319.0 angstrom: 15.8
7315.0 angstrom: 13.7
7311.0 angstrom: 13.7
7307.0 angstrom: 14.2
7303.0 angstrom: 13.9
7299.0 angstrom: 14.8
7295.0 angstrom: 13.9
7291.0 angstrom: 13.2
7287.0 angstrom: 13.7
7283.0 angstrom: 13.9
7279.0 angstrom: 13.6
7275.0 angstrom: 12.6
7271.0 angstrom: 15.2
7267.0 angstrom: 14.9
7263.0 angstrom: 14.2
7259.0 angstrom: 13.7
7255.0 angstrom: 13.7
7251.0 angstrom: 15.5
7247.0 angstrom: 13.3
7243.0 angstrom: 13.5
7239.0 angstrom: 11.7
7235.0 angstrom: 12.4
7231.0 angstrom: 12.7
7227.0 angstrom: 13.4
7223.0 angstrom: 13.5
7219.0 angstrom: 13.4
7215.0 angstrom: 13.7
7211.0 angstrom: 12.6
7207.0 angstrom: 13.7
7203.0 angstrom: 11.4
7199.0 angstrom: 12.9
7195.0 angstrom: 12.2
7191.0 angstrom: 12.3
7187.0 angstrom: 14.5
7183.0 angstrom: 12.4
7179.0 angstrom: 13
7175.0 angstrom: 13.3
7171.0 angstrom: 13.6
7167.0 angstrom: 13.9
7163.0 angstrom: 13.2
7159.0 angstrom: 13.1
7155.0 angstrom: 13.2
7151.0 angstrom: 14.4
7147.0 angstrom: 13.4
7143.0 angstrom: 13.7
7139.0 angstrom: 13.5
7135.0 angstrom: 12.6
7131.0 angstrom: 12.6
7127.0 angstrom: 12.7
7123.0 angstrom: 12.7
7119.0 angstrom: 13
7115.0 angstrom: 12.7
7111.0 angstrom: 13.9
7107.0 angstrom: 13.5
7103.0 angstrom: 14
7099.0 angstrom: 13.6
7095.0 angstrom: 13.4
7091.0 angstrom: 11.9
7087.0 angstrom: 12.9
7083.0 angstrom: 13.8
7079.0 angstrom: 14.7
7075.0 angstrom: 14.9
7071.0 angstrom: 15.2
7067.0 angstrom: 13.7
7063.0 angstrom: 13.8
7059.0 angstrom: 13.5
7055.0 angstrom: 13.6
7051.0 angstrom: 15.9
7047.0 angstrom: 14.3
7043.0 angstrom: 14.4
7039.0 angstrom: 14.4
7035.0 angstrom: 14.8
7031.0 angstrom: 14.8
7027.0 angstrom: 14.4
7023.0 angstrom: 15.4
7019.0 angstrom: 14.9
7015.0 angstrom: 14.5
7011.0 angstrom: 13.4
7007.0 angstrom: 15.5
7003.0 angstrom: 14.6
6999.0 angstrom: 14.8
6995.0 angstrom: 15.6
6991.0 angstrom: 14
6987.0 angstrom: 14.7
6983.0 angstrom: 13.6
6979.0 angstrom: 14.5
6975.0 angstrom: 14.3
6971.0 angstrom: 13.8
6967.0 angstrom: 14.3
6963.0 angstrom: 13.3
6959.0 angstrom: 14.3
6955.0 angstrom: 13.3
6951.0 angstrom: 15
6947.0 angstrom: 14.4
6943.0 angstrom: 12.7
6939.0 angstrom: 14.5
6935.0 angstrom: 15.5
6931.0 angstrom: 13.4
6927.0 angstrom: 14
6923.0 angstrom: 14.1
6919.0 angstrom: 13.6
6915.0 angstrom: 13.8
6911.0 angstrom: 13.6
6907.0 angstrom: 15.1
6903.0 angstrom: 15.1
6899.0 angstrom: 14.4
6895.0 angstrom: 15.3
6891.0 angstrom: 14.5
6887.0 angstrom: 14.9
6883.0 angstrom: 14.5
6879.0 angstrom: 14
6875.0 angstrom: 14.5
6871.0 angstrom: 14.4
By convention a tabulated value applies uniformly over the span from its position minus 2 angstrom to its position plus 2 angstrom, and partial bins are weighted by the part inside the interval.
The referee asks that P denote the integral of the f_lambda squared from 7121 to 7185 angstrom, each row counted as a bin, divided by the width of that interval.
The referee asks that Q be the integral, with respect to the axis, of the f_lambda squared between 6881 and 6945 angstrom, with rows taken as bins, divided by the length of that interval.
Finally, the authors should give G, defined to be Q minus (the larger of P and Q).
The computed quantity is 0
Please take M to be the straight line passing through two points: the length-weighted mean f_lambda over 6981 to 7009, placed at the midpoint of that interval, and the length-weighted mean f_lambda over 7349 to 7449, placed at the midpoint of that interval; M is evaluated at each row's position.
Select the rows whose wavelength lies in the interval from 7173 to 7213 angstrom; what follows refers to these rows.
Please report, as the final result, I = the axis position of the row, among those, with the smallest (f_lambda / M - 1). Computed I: 7203.0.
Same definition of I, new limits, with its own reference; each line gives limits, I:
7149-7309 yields 7203.0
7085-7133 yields 7091.0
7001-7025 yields 7011.0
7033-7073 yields 7059.0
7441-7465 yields 7451.0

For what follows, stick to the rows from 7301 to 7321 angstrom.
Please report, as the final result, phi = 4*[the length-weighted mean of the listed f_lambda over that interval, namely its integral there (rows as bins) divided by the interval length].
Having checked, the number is 57.0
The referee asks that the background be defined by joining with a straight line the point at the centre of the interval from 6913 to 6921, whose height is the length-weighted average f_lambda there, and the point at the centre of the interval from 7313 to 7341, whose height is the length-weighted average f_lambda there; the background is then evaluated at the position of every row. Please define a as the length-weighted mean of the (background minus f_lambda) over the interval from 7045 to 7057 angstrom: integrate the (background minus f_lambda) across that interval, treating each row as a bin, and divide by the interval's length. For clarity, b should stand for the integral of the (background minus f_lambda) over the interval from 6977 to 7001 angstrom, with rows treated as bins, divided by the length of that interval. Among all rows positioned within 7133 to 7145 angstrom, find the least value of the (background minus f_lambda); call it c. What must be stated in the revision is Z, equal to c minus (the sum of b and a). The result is 1.8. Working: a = -0.7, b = -0.7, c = 0.3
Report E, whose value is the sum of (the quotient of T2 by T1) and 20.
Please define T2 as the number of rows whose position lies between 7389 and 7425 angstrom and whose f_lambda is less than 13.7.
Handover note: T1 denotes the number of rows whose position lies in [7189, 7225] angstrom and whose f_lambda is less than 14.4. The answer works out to 20.11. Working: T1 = 9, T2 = 1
